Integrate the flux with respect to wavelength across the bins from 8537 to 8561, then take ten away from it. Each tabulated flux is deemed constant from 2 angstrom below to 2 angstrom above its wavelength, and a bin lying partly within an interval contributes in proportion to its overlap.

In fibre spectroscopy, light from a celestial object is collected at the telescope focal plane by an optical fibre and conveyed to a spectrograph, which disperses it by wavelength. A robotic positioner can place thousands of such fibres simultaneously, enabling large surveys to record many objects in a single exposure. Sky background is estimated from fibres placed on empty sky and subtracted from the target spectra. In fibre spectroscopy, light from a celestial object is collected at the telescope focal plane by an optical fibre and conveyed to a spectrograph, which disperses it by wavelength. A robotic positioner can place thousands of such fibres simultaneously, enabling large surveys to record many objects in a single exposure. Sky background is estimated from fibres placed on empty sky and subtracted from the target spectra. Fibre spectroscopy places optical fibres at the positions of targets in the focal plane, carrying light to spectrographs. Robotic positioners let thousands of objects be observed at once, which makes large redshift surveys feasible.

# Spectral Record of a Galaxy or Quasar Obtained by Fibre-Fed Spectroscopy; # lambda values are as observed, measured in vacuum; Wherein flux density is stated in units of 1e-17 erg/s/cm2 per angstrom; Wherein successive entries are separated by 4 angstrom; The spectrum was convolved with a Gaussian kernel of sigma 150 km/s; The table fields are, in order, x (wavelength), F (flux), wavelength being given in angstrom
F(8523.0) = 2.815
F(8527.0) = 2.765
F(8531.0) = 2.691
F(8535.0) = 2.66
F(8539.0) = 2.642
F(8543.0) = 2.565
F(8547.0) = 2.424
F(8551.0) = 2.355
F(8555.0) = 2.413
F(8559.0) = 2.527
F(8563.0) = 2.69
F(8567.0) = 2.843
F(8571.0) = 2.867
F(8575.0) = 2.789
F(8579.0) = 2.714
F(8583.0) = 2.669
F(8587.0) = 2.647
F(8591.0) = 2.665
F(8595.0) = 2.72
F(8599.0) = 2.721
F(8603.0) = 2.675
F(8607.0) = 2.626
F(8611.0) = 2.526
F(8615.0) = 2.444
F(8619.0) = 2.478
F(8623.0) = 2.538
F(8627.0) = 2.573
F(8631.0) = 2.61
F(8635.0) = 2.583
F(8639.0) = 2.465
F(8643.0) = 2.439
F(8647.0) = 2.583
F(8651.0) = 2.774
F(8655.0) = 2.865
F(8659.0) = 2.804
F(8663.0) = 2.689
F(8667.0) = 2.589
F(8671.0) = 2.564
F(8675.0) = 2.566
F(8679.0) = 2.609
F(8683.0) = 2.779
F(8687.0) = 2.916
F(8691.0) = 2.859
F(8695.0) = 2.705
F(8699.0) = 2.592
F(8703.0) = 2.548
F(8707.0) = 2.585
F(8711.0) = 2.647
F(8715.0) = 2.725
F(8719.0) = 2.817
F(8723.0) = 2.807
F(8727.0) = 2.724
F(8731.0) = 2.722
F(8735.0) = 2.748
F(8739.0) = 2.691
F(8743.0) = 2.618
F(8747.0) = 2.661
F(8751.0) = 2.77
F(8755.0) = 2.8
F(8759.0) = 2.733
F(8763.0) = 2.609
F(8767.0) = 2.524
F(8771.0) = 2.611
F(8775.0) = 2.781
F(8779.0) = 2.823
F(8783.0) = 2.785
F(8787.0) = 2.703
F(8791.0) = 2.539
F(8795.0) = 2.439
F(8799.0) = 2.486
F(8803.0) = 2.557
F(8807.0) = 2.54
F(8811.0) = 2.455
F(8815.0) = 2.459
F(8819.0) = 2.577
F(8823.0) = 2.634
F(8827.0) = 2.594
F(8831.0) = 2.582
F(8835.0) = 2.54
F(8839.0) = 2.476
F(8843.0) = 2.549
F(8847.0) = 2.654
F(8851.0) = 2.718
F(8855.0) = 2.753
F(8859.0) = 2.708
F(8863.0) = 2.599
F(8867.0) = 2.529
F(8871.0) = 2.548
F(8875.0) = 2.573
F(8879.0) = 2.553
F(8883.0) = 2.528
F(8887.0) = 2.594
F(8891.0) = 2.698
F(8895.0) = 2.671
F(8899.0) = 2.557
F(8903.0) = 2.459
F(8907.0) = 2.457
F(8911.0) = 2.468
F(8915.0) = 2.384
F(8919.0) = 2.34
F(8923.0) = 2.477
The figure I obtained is 49.7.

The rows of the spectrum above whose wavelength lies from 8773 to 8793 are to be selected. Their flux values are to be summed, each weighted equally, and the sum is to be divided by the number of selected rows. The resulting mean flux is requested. 2.73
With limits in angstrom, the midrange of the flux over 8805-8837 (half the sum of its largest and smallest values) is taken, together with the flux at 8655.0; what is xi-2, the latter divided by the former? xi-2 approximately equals 1.126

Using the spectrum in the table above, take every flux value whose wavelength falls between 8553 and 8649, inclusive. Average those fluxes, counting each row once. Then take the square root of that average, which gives 1.62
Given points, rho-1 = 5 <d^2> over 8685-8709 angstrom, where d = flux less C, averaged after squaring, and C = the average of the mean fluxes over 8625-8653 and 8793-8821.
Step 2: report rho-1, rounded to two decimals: 0.23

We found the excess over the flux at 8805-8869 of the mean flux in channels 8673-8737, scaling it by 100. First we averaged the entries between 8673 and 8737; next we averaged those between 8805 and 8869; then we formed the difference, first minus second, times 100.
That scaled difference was 12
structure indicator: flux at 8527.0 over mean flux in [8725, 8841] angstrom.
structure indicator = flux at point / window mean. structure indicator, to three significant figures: 1.05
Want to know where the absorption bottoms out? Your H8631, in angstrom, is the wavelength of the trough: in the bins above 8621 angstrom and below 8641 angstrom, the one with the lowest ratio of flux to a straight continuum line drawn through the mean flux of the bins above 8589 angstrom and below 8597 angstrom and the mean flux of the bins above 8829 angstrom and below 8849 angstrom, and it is 8639.0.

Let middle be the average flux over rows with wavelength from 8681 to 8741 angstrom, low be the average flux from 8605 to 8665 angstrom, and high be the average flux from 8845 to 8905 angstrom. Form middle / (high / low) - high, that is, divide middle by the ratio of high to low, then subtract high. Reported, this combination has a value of 0.10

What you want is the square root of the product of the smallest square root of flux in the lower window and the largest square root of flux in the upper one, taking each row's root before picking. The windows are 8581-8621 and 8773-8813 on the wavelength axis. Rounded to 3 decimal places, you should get 1.621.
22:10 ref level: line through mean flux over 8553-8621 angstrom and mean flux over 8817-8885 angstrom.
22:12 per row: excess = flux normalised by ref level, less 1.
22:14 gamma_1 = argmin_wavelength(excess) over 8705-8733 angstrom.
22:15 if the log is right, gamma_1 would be 8707.0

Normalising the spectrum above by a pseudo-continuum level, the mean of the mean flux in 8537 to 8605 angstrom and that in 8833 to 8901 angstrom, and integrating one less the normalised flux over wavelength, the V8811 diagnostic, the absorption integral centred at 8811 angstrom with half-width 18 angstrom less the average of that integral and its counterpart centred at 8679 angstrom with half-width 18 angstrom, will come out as 1.2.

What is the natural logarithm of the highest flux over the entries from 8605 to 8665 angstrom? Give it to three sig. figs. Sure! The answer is 1.05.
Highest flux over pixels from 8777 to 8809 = 2.823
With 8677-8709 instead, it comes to 2.916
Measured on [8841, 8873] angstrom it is 2.753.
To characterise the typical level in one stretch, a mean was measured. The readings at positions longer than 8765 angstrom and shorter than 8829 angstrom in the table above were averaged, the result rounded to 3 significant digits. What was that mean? 2.59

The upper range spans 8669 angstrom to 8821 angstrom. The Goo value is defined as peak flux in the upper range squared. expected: 8.50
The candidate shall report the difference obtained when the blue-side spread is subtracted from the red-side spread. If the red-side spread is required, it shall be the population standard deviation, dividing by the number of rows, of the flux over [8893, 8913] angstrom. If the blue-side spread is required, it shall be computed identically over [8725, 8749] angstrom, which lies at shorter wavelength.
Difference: 0.039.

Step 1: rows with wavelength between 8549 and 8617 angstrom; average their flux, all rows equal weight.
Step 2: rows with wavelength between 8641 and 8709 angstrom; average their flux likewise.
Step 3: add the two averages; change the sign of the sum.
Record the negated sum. -5.32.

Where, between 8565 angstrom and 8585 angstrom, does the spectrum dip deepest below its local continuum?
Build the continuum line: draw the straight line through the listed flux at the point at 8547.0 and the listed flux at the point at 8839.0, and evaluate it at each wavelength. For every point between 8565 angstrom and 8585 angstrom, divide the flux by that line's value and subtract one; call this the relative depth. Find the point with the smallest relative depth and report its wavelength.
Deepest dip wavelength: 8583.0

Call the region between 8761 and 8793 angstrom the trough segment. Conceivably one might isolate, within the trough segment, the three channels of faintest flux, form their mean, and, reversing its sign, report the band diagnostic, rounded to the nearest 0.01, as -2.56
